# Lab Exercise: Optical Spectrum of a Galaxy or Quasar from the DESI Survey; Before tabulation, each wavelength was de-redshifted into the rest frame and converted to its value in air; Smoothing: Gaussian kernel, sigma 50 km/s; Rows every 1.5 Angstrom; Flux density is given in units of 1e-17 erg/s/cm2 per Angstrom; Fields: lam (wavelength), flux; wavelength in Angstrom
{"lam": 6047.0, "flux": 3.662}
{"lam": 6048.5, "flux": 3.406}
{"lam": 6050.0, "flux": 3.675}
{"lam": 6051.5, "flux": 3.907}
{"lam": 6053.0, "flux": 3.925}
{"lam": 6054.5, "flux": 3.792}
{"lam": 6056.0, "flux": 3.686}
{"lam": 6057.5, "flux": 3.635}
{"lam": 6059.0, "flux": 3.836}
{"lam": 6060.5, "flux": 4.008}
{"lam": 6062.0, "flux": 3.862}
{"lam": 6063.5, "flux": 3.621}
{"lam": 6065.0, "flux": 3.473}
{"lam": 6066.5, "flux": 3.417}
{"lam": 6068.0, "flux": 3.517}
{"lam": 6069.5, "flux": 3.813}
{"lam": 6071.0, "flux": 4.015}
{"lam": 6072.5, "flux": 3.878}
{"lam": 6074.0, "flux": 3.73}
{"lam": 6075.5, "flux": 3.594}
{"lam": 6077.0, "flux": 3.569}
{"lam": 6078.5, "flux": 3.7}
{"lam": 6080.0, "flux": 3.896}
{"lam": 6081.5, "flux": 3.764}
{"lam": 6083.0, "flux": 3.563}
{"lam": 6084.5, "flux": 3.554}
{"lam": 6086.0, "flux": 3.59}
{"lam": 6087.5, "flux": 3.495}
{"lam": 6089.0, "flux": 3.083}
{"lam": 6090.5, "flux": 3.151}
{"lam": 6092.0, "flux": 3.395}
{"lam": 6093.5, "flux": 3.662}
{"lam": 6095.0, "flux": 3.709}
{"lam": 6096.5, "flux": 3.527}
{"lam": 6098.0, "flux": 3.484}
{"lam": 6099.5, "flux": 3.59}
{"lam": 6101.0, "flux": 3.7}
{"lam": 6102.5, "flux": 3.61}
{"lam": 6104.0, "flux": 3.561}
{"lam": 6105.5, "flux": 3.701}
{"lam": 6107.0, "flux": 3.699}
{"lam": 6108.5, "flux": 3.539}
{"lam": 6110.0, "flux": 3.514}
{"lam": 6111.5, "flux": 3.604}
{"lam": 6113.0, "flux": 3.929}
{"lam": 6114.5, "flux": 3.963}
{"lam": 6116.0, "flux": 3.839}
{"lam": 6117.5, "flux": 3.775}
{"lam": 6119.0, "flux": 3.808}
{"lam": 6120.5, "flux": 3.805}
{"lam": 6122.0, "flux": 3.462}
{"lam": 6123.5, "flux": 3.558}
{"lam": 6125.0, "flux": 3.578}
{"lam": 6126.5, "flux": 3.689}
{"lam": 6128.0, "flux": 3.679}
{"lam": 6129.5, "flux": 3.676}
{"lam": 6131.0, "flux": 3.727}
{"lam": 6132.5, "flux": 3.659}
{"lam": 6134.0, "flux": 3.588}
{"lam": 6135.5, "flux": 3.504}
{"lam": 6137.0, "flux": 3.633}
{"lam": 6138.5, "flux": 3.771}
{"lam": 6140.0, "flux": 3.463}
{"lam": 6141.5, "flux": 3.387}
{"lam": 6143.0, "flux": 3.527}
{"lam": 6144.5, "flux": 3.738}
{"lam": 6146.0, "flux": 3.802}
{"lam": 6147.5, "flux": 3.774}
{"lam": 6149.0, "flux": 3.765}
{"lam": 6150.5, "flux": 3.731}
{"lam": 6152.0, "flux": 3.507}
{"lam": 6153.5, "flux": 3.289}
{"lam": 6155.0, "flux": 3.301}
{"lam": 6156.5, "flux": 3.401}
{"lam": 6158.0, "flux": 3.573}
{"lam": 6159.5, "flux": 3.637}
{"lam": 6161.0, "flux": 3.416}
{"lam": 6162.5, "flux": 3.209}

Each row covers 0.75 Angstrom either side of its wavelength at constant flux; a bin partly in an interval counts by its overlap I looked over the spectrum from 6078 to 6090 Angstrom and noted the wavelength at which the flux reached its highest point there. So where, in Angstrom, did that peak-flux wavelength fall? 6080.0 Angstrom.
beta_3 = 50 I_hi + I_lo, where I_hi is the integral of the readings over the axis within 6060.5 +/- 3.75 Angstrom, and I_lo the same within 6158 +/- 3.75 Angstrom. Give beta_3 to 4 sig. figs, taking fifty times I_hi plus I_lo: 1448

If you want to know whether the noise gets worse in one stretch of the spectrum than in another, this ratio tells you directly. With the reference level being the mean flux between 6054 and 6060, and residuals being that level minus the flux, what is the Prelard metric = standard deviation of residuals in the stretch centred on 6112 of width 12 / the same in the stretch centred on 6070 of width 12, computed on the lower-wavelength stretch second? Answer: 0.81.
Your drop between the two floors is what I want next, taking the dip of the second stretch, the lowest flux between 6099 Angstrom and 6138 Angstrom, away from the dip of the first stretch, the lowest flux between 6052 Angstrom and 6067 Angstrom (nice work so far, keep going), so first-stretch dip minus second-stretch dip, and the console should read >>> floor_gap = 0.0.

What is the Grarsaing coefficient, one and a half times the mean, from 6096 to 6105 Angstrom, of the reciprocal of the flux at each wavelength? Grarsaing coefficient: 0.419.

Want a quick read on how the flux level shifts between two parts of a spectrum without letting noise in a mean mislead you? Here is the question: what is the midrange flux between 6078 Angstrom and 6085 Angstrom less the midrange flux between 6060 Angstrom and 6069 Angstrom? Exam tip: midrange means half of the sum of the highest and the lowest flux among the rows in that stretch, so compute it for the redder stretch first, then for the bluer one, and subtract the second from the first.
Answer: 0.01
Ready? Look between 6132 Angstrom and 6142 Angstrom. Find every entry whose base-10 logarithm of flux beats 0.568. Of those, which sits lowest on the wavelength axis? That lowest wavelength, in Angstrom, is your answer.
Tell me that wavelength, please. 6138.5 Angstrom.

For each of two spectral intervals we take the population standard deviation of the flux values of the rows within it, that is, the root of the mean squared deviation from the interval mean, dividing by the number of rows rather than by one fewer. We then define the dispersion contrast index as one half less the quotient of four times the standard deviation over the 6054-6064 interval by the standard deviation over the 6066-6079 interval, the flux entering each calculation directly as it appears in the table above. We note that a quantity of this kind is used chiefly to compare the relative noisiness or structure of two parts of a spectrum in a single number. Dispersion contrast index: -2.4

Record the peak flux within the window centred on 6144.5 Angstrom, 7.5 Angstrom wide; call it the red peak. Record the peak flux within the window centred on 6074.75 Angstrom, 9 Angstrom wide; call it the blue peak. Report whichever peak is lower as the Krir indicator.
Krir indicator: 3.80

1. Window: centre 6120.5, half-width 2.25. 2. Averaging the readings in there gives 3.69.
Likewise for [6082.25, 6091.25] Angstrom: 3.41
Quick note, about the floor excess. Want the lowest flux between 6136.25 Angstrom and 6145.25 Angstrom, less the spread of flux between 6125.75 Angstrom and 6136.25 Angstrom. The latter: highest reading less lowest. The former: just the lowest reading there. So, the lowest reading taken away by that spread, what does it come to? 3.16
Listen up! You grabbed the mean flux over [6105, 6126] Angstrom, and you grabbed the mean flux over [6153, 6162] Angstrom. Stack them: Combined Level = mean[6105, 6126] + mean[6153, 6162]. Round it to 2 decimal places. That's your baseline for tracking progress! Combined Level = 7.13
